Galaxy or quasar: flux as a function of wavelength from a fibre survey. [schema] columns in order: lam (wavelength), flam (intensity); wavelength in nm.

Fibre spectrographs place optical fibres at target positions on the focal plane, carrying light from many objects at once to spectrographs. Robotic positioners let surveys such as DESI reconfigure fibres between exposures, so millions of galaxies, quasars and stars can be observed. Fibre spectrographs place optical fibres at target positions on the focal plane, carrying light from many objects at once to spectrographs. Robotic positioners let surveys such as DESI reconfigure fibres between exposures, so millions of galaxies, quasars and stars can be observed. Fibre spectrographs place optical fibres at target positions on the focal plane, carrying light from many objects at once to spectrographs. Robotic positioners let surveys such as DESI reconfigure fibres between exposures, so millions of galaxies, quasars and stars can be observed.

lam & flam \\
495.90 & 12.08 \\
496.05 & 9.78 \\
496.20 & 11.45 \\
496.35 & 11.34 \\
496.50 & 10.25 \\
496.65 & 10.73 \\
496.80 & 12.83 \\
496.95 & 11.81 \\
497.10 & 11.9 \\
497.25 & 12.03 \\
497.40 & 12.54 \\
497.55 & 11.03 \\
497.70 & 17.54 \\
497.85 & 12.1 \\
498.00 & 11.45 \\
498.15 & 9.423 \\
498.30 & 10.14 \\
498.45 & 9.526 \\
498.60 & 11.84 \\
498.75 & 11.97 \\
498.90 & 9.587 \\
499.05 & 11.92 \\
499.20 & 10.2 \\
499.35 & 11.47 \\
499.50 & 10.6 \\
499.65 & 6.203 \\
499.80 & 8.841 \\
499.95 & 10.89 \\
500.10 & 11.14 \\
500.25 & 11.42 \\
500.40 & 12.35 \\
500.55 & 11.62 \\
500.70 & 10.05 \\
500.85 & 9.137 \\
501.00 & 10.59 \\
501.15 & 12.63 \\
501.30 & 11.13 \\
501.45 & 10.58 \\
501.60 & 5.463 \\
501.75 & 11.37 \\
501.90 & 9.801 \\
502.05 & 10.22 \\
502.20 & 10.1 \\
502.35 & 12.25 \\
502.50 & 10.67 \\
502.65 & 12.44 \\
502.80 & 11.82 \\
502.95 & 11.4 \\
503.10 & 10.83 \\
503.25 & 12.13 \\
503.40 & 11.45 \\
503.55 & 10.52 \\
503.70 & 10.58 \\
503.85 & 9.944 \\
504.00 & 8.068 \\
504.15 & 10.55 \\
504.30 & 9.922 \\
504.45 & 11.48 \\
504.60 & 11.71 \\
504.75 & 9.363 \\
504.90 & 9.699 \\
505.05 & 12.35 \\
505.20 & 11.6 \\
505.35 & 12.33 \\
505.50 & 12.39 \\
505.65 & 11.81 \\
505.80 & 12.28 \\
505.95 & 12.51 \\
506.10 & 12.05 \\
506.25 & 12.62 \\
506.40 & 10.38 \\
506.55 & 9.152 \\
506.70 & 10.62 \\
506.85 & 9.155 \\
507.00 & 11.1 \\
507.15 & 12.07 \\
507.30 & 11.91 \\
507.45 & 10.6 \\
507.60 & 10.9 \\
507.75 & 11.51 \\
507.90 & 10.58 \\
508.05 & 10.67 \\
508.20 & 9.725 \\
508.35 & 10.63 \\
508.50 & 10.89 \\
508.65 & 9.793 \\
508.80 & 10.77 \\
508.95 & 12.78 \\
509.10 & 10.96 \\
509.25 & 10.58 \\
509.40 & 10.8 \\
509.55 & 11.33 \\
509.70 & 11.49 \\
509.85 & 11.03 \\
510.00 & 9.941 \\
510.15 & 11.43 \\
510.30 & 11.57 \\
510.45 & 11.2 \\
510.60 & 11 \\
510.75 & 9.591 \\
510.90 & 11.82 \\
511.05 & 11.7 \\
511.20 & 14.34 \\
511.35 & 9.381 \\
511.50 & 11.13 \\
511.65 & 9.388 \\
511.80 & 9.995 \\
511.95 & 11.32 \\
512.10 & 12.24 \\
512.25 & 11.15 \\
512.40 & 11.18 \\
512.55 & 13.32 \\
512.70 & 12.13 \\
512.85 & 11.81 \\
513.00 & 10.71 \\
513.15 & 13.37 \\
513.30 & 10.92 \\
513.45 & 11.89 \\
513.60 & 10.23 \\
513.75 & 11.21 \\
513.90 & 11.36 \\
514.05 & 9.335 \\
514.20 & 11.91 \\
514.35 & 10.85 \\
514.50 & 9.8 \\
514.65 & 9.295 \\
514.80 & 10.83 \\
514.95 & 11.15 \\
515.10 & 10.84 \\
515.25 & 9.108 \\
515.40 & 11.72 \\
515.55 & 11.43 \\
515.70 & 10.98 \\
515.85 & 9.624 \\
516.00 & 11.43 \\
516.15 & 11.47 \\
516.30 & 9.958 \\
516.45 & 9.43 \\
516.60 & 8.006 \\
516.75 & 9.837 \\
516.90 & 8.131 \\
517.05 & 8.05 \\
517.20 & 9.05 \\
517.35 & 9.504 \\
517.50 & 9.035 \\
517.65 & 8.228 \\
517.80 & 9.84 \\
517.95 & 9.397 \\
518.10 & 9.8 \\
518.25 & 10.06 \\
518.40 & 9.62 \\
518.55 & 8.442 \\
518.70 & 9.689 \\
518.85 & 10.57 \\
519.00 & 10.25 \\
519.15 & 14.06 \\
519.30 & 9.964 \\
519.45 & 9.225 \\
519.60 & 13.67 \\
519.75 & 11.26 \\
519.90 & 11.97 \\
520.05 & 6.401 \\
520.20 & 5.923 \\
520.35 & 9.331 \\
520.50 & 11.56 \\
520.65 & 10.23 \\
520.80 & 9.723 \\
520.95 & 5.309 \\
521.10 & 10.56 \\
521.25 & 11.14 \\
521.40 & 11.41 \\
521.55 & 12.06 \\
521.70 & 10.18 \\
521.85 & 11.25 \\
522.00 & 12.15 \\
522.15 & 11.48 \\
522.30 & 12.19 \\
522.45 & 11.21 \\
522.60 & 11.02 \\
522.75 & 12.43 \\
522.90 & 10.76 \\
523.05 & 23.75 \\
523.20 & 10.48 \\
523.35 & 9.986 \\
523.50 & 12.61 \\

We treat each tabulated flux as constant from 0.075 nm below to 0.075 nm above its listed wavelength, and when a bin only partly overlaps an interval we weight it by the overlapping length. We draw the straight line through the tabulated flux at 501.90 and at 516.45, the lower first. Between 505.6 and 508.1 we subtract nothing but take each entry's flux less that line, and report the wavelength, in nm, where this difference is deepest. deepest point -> 506.55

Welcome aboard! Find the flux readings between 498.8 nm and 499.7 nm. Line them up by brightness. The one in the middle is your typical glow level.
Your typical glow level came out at 10.4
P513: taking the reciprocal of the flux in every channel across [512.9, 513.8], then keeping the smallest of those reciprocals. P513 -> 0.0748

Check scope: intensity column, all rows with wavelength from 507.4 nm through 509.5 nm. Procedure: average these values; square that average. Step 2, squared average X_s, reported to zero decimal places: 117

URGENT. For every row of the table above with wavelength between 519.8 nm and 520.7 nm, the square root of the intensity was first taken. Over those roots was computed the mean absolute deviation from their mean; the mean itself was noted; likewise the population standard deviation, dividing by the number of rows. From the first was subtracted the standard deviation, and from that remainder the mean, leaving -3.06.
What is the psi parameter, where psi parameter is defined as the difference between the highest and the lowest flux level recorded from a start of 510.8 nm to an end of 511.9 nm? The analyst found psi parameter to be 4.96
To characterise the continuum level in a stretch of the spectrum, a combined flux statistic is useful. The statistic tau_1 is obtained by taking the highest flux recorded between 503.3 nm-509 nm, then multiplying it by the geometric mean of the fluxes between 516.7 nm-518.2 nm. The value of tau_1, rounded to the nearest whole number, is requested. 116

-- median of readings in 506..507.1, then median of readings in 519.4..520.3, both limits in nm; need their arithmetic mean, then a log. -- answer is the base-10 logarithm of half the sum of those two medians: 1.018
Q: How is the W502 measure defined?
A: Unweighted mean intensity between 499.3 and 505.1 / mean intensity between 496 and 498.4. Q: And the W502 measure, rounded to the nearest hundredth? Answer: 0.91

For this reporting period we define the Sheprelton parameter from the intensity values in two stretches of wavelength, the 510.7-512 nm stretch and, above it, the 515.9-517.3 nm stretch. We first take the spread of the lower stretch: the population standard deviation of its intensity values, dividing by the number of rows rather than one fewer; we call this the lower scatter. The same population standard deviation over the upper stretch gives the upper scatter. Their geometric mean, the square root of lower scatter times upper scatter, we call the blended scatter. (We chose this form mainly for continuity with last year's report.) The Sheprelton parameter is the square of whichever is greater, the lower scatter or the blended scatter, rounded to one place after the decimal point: 2.3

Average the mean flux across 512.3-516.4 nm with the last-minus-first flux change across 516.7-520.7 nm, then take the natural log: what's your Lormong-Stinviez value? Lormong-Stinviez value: 1.74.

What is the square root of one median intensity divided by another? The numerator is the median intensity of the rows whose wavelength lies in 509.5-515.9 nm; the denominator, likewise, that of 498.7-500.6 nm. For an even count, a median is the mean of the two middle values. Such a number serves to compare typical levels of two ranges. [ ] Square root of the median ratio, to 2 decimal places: 1.00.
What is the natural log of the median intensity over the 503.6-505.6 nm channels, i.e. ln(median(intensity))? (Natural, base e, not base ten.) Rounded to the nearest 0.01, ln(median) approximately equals 2.36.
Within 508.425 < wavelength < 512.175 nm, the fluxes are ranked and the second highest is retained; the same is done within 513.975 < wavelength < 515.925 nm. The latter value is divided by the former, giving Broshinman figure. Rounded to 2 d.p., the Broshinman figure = 0.92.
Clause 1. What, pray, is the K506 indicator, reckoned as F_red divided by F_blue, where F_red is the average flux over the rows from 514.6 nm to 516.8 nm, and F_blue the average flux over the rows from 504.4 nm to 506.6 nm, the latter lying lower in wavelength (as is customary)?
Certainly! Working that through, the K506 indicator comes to 0.903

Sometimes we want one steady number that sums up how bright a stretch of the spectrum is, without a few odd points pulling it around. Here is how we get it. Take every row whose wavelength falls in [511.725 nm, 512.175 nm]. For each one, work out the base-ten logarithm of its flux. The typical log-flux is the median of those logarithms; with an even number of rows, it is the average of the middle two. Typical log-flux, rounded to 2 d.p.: 1.05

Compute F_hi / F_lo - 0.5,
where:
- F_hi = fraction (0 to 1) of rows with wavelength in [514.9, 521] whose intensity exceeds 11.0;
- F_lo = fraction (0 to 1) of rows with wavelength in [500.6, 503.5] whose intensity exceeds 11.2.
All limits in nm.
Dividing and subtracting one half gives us 0.1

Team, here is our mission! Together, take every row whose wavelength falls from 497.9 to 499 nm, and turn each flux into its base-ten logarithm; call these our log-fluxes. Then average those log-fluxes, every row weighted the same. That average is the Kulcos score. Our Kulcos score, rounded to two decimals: 1.02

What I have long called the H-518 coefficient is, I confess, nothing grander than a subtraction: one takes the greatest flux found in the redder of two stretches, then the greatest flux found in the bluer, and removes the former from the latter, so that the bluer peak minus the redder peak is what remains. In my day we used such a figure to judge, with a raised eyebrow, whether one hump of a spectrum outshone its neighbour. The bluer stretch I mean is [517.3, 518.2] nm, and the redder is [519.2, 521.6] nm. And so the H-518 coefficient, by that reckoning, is -3.8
